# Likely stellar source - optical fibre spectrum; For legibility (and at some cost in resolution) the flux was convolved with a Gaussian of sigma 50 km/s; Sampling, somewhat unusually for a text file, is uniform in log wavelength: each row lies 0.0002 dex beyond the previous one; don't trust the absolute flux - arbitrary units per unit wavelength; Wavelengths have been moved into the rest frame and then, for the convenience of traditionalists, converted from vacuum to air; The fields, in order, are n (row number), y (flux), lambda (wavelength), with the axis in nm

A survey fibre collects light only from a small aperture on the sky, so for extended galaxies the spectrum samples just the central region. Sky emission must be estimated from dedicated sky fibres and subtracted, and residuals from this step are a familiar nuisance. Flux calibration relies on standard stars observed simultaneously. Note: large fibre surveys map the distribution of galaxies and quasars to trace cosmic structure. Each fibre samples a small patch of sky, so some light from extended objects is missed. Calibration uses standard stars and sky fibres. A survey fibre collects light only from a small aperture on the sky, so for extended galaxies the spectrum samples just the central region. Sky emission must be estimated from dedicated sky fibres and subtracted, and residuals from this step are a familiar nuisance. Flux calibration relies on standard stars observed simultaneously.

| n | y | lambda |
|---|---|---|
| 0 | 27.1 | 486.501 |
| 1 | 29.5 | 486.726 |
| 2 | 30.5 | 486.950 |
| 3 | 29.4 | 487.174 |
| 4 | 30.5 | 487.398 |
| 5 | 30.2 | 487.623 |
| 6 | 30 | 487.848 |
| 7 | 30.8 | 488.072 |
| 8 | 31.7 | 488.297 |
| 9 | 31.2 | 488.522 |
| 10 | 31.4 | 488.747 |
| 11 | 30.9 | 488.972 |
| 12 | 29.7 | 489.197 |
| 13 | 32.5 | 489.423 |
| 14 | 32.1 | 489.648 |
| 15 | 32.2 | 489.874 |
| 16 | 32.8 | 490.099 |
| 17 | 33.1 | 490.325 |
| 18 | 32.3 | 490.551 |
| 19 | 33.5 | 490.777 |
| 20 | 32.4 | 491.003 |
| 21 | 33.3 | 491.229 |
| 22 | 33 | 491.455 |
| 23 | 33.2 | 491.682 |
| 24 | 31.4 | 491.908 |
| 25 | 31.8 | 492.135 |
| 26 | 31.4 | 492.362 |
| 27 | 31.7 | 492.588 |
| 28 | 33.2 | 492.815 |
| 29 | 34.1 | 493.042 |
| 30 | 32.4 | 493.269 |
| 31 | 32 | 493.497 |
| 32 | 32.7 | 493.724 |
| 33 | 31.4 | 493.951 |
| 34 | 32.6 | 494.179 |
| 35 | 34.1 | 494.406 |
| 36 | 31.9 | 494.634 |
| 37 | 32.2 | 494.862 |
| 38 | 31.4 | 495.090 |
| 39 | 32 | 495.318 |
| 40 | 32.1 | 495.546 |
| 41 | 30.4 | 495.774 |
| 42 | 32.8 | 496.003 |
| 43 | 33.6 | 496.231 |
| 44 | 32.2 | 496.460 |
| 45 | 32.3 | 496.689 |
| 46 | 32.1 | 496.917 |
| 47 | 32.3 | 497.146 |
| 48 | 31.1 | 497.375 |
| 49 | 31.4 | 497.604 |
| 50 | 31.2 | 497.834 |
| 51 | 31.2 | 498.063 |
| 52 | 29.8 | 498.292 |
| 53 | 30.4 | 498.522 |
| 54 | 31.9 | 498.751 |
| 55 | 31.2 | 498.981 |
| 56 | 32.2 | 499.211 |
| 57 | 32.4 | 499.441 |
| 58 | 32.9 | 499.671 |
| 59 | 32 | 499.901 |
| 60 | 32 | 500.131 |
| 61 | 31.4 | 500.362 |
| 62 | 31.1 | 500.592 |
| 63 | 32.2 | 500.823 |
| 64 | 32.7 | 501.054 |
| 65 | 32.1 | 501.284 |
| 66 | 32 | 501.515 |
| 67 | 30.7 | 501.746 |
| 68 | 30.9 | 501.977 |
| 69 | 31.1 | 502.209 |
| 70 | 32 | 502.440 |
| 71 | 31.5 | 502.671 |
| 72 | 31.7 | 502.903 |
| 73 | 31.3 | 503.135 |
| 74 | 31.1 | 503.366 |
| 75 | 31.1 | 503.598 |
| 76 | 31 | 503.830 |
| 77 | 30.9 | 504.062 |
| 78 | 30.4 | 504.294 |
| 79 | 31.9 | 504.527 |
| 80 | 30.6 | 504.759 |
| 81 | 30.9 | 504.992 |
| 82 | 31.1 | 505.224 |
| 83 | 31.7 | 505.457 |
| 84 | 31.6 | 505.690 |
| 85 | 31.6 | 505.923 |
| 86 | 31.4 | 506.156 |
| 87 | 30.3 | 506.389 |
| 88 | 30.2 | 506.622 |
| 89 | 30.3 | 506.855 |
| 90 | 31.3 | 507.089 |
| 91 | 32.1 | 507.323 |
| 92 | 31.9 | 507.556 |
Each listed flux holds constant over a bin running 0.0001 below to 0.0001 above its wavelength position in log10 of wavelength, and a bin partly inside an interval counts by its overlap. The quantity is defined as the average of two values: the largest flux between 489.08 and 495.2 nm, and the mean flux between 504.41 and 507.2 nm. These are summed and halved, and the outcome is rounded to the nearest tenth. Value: 32.6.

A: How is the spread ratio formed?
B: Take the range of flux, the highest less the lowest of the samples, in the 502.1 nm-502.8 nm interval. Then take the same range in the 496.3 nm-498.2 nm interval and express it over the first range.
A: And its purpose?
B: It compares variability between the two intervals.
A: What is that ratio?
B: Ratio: 1.3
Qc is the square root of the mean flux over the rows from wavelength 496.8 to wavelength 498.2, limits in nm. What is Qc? 5.62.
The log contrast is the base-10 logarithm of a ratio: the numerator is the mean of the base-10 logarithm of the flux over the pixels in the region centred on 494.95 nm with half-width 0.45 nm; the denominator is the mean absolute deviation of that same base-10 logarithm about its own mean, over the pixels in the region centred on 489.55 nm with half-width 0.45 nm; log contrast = 2.05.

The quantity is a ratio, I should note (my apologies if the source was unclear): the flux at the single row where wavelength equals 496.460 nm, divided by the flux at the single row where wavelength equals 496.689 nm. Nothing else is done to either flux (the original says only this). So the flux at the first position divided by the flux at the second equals 0.997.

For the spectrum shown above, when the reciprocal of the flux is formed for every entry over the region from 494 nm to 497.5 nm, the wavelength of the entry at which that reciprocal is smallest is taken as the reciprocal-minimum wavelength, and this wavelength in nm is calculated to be 494.406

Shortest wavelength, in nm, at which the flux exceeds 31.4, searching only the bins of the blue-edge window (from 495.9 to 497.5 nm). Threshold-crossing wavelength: 496.003 nm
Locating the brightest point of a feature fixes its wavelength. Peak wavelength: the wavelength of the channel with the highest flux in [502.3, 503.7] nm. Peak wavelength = 502.440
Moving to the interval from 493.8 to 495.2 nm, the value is 494.406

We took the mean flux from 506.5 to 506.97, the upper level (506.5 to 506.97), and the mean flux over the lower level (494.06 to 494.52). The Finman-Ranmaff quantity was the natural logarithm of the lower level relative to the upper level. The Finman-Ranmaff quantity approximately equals 0.10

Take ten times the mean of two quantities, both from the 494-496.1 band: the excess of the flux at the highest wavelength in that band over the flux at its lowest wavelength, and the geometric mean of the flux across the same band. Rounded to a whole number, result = 162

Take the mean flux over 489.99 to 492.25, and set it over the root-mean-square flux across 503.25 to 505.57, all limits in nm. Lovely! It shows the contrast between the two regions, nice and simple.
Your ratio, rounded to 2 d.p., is 1.05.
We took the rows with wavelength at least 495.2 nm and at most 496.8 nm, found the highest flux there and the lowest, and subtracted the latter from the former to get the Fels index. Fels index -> 3.20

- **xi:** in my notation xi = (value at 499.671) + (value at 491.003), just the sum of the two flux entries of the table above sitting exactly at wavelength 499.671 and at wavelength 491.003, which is 65.3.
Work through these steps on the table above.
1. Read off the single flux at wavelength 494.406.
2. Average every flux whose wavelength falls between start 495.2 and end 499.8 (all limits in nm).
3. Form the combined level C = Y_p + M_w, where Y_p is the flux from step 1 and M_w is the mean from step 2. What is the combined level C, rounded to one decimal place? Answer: 65.9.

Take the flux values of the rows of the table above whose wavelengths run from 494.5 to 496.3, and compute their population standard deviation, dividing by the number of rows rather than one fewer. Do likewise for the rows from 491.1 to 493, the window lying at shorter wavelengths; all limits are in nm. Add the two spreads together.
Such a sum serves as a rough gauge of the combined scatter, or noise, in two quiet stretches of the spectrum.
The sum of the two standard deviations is 1.69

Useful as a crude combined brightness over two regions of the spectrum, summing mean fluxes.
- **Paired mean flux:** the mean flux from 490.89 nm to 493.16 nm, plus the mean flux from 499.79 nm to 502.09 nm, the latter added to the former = 64.3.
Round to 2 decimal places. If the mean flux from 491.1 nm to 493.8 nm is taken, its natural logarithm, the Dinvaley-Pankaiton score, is 3.48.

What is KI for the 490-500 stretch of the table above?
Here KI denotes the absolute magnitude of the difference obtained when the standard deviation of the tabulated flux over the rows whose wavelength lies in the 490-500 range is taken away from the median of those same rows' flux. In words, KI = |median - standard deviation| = 31.3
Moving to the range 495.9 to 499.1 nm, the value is 30.7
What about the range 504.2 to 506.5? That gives 30.7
